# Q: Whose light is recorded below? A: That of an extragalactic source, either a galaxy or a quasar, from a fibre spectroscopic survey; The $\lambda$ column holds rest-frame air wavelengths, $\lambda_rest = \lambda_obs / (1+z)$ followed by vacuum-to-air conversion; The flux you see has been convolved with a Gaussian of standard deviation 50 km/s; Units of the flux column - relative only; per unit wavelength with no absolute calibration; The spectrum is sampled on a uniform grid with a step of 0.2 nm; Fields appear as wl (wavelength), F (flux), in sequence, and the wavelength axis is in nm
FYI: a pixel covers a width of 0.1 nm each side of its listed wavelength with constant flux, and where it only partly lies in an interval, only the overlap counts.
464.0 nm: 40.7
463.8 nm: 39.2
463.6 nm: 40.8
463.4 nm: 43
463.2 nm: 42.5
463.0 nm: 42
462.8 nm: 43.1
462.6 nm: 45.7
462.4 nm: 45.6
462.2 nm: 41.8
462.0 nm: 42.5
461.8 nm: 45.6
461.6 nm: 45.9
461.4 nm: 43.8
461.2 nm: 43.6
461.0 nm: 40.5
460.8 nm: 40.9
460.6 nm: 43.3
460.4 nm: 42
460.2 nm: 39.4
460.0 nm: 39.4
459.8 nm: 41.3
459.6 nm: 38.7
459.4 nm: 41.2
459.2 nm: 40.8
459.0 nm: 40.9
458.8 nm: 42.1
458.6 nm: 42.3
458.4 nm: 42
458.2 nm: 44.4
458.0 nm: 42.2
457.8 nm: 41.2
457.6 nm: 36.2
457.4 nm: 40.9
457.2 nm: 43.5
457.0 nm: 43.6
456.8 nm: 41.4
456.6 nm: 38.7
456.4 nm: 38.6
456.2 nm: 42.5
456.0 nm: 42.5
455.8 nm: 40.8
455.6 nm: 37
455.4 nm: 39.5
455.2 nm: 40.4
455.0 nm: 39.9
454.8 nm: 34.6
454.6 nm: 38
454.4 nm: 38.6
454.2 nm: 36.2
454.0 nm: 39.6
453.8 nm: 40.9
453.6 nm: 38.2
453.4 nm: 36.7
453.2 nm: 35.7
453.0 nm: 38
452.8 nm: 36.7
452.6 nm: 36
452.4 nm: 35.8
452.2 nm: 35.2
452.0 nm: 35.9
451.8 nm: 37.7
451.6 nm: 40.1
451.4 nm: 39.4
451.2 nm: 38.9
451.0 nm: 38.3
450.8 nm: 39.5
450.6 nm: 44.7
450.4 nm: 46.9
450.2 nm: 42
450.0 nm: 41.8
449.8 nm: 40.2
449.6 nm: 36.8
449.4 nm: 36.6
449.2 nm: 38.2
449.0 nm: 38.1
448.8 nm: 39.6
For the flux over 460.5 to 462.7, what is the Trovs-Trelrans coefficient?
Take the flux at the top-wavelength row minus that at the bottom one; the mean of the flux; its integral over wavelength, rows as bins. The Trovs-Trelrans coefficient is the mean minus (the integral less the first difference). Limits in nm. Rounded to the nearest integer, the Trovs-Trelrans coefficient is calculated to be -50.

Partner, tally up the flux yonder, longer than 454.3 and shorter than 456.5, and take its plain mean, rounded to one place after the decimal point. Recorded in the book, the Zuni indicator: 39.3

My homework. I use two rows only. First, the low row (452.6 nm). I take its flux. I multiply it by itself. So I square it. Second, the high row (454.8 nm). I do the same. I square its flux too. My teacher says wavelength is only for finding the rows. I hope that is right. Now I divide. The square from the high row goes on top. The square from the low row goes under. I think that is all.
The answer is 0.9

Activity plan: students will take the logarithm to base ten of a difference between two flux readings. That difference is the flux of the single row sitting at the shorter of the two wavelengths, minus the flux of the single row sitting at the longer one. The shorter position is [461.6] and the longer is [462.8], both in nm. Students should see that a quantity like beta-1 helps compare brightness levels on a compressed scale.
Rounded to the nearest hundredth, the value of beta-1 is 0.45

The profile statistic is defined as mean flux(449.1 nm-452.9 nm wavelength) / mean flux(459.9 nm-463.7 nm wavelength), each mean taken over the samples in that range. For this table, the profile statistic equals 0.913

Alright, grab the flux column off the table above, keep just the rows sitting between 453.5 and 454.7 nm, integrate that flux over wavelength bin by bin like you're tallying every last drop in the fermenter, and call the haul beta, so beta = 46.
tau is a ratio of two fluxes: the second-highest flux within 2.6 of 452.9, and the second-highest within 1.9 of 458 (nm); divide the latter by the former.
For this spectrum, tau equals 0.98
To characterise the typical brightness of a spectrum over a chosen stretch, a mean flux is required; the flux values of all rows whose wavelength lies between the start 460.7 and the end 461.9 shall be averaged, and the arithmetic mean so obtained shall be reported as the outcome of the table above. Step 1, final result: 43.4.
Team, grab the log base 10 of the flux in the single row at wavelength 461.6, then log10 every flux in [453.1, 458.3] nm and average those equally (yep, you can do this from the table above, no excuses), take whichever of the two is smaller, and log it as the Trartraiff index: 1.60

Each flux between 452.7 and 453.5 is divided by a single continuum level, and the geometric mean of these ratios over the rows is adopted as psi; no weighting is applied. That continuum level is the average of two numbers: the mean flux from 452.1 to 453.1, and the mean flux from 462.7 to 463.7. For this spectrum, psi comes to 0.94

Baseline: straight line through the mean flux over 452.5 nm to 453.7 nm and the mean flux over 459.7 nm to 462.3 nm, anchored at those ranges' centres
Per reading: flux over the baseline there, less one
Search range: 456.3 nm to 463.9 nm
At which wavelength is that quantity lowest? 463.8 nm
